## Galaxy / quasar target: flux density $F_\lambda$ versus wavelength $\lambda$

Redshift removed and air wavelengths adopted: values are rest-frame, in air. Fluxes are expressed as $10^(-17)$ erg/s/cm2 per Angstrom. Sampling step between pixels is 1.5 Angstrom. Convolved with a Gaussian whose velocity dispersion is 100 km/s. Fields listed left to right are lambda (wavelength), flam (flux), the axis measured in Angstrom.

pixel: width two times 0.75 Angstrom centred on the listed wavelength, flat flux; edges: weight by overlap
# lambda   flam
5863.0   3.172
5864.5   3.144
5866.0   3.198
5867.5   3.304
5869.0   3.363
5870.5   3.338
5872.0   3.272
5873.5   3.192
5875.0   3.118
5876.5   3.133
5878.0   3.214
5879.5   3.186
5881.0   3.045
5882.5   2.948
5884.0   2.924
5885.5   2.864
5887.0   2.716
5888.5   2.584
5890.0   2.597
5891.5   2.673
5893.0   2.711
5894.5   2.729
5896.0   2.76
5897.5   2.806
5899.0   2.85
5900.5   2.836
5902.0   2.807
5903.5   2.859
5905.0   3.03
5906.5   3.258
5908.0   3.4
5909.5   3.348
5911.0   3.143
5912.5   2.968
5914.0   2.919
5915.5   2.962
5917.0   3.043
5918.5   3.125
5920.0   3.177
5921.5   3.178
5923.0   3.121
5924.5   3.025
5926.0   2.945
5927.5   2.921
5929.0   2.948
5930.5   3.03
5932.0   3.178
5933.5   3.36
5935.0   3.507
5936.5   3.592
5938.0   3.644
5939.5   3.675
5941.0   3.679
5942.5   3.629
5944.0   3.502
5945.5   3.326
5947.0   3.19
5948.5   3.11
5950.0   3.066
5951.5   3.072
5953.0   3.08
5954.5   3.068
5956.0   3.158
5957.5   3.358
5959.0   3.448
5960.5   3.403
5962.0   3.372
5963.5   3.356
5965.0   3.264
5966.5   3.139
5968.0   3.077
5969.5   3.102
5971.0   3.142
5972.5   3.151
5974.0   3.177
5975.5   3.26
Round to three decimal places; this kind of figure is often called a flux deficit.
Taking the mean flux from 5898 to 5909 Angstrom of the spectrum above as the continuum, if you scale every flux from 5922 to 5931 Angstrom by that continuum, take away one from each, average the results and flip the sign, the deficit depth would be 0.002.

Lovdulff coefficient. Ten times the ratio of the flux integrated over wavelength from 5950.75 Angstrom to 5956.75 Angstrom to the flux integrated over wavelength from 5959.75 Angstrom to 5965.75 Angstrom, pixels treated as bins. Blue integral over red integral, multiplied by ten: 9.2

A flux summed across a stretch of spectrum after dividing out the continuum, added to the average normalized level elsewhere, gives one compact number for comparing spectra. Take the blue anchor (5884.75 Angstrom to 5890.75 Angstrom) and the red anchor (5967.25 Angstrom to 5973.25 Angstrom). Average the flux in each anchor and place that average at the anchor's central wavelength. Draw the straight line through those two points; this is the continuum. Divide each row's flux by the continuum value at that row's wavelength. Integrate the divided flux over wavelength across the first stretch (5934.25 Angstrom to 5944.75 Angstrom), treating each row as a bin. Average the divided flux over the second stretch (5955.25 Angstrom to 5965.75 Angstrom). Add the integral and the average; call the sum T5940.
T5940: 13.9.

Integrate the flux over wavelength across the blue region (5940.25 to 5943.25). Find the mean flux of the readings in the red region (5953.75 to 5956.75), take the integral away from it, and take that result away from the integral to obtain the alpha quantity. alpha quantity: 19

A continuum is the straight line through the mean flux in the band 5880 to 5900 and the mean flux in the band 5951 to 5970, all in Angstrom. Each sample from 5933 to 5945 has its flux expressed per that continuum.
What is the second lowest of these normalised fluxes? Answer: 1.12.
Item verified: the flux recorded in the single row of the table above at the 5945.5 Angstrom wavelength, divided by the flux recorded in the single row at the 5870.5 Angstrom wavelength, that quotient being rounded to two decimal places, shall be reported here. 1.00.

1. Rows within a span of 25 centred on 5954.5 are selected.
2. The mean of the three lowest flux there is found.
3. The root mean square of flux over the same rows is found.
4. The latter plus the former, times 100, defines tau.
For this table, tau 634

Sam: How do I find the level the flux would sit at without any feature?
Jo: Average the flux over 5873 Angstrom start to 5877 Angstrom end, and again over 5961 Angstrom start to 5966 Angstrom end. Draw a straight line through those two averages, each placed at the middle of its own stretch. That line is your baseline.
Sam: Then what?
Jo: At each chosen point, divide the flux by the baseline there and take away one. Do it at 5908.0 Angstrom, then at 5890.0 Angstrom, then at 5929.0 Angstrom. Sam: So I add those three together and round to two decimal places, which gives -0.22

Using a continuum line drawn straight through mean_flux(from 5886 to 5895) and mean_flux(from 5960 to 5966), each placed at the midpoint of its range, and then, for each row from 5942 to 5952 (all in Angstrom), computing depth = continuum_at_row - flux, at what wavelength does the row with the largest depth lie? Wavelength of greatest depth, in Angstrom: 5951.5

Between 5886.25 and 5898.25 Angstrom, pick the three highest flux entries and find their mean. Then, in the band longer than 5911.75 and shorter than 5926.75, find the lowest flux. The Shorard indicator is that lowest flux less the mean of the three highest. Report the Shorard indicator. 0.15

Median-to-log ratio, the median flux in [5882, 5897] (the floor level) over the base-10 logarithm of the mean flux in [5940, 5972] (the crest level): 5.3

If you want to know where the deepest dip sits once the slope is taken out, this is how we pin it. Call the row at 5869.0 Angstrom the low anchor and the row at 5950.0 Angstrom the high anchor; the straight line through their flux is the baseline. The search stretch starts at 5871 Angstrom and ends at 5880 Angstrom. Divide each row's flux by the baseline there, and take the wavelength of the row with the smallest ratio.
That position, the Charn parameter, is 5875.0 Angstrom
